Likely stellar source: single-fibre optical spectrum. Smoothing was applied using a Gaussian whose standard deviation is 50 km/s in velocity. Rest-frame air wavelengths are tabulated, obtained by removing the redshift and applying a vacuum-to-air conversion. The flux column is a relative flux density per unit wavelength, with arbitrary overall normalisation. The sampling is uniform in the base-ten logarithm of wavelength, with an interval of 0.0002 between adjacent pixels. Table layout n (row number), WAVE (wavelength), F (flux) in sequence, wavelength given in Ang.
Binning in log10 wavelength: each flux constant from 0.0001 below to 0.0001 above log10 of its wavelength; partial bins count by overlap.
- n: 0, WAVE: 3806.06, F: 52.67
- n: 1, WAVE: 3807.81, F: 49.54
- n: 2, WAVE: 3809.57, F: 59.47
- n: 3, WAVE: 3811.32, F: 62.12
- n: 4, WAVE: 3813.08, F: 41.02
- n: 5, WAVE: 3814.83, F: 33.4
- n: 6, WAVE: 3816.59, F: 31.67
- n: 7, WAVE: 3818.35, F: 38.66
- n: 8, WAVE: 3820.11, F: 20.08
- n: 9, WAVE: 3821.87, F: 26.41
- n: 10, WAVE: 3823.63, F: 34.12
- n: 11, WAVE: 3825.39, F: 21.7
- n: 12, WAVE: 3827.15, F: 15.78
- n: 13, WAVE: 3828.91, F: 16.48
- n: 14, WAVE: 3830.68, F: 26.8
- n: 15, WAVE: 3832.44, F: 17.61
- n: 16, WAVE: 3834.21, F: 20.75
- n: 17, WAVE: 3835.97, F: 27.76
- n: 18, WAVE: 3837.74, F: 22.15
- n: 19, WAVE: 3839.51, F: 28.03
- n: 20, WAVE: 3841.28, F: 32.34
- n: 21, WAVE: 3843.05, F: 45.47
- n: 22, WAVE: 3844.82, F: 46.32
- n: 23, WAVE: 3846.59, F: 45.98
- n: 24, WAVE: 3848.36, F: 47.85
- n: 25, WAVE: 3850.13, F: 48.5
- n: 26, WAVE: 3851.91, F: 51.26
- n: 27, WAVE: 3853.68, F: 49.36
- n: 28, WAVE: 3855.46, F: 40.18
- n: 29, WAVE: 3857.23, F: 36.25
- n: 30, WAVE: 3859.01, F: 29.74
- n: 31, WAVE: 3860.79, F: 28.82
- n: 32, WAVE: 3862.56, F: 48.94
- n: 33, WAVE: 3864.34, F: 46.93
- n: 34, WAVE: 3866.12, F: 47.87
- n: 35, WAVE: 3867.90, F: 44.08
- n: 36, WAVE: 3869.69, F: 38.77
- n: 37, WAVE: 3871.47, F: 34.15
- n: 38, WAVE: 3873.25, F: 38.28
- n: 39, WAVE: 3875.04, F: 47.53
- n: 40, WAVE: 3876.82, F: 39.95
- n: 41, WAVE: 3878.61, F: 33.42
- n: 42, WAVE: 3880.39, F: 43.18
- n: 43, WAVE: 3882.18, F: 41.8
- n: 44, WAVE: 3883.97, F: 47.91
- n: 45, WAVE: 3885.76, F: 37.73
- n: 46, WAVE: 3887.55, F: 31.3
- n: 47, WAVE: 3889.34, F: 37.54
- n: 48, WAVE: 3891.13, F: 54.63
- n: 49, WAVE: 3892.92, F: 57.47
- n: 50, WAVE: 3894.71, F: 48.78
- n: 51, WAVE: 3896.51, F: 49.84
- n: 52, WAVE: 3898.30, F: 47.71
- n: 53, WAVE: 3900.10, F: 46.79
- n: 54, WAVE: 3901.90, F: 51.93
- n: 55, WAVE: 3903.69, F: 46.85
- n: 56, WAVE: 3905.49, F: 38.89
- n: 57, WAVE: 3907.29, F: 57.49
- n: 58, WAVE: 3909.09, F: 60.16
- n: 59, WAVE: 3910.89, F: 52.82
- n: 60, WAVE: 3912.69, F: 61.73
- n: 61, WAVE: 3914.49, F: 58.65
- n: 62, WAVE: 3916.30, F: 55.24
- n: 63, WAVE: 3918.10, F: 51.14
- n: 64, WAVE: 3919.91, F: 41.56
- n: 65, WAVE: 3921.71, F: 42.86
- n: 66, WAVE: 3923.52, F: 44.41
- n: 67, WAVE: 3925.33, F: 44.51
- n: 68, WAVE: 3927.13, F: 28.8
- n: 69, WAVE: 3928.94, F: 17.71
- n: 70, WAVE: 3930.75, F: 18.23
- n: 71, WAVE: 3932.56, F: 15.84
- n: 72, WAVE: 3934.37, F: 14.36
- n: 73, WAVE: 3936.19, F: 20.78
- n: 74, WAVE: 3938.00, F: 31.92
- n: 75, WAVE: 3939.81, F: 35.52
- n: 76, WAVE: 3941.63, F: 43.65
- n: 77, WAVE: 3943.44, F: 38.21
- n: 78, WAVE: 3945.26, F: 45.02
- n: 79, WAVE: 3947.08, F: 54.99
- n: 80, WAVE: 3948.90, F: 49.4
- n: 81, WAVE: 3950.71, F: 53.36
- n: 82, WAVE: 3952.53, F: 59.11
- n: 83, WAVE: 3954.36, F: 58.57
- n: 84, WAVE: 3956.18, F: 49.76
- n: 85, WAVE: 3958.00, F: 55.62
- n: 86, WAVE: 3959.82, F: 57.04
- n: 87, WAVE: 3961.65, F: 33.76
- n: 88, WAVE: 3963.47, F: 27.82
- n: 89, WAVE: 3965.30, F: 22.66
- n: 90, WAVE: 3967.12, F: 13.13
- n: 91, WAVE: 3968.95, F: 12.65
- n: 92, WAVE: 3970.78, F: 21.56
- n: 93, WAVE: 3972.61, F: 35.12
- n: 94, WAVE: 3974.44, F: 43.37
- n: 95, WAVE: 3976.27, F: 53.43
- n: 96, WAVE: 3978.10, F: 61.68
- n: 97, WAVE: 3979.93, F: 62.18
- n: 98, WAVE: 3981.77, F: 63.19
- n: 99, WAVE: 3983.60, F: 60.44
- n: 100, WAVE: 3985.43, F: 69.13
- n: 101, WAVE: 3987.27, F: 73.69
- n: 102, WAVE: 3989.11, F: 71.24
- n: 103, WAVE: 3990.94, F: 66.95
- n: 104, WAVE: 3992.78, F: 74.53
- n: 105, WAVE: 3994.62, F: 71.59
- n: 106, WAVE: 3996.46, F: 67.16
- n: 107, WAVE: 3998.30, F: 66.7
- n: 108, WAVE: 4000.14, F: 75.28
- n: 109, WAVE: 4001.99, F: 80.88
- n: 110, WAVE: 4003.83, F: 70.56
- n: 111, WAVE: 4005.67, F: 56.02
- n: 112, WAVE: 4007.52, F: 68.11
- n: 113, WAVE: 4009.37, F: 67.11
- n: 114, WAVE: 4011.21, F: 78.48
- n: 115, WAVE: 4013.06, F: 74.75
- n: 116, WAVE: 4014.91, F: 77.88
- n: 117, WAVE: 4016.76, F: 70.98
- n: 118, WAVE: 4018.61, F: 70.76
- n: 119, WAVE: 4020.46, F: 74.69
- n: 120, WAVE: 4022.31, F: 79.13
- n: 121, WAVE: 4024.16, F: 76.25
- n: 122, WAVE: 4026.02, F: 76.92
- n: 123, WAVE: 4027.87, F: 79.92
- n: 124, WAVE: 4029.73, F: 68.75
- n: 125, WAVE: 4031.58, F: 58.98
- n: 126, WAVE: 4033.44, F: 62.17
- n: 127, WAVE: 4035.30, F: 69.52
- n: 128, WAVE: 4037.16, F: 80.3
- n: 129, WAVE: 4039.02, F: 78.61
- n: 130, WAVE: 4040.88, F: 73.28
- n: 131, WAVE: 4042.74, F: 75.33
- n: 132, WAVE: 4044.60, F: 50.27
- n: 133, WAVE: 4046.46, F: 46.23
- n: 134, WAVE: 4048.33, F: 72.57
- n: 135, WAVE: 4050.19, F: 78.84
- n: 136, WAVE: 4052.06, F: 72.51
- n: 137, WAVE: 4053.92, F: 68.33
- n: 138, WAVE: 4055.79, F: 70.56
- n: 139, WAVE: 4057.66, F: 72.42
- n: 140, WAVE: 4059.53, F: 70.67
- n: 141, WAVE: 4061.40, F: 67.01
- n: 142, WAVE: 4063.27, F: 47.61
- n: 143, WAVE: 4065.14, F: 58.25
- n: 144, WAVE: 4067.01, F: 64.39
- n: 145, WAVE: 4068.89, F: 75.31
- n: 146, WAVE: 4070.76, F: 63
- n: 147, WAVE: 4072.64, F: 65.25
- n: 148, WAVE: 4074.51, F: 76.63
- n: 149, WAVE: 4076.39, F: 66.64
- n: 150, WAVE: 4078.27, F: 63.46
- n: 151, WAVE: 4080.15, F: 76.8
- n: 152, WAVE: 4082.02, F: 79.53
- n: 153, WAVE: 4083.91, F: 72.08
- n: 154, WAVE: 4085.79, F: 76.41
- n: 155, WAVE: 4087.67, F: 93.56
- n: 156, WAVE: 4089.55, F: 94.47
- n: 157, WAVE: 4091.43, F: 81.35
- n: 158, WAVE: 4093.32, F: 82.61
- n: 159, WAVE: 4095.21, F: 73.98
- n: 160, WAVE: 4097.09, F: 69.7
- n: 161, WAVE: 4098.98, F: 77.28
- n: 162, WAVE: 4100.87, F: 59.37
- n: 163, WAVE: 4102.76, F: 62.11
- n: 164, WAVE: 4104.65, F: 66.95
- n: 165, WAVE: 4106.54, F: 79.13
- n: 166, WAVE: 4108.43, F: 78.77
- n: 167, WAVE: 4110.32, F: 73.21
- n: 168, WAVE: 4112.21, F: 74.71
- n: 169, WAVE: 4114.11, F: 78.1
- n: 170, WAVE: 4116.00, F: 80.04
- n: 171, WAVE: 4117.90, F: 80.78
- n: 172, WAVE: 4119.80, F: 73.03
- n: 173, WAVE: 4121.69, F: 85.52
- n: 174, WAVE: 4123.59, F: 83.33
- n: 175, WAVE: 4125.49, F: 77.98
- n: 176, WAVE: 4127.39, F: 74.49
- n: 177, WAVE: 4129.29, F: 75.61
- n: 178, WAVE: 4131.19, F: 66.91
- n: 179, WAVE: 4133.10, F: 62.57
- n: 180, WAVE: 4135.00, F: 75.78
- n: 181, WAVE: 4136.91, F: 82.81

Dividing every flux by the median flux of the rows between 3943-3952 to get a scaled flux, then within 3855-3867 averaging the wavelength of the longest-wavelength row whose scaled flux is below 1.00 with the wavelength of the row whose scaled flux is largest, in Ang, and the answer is 3864.3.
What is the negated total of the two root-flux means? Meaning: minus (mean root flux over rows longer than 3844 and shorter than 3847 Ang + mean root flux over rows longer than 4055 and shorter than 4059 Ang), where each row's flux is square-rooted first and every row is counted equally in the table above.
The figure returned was -15.2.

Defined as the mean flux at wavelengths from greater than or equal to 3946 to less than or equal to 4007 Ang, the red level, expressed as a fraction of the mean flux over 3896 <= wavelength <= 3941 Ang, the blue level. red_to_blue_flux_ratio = 1.3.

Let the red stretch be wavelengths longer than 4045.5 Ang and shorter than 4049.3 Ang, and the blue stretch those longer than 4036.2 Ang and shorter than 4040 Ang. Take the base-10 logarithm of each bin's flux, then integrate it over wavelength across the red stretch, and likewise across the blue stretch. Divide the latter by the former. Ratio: 1.08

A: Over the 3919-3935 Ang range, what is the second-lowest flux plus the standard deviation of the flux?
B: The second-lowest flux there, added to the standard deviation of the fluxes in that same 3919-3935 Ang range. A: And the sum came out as 29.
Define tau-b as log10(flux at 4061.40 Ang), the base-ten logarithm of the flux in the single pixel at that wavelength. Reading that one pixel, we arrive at 1.83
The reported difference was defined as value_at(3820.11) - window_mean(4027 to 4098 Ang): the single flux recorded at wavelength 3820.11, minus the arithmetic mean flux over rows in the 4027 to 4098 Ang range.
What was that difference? -51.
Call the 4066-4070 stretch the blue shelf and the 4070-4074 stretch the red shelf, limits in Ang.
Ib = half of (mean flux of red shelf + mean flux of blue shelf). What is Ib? 67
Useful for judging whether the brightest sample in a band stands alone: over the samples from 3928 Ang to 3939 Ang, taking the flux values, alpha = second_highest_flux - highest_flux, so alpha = -11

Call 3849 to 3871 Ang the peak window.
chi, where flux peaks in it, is 3851.91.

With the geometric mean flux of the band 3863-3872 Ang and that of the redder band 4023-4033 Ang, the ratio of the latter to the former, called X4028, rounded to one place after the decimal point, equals 1.7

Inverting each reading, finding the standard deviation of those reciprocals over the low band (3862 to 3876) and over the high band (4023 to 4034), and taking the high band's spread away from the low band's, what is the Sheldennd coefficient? 0.0014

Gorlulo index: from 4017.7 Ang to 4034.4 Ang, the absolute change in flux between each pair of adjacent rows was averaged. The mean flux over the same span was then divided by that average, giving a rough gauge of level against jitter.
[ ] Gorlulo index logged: 15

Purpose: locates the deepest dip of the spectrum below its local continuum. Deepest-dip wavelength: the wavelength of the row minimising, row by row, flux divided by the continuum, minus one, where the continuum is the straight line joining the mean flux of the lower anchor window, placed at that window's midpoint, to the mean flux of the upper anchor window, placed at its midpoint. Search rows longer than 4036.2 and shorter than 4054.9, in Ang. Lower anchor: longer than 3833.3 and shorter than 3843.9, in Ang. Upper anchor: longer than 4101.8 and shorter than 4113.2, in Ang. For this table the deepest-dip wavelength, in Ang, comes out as 4046.46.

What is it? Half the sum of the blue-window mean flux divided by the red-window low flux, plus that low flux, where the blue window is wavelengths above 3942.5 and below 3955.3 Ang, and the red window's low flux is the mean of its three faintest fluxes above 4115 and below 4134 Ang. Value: 34.1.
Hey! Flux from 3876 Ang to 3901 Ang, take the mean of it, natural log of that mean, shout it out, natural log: 3.8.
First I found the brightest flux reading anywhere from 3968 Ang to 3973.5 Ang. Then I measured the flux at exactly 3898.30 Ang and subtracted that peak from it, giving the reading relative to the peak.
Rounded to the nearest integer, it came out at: 13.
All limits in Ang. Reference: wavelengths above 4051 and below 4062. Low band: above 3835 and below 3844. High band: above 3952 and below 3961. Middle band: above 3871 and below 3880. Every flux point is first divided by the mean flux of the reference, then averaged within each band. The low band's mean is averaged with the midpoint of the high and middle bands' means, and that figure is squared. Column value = 0.31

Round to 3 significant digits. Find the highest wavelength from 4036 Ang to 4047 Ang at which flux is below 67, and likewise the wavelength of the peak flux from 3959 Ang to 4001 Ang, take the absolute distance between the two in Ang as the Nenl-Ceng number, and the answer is 46.3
